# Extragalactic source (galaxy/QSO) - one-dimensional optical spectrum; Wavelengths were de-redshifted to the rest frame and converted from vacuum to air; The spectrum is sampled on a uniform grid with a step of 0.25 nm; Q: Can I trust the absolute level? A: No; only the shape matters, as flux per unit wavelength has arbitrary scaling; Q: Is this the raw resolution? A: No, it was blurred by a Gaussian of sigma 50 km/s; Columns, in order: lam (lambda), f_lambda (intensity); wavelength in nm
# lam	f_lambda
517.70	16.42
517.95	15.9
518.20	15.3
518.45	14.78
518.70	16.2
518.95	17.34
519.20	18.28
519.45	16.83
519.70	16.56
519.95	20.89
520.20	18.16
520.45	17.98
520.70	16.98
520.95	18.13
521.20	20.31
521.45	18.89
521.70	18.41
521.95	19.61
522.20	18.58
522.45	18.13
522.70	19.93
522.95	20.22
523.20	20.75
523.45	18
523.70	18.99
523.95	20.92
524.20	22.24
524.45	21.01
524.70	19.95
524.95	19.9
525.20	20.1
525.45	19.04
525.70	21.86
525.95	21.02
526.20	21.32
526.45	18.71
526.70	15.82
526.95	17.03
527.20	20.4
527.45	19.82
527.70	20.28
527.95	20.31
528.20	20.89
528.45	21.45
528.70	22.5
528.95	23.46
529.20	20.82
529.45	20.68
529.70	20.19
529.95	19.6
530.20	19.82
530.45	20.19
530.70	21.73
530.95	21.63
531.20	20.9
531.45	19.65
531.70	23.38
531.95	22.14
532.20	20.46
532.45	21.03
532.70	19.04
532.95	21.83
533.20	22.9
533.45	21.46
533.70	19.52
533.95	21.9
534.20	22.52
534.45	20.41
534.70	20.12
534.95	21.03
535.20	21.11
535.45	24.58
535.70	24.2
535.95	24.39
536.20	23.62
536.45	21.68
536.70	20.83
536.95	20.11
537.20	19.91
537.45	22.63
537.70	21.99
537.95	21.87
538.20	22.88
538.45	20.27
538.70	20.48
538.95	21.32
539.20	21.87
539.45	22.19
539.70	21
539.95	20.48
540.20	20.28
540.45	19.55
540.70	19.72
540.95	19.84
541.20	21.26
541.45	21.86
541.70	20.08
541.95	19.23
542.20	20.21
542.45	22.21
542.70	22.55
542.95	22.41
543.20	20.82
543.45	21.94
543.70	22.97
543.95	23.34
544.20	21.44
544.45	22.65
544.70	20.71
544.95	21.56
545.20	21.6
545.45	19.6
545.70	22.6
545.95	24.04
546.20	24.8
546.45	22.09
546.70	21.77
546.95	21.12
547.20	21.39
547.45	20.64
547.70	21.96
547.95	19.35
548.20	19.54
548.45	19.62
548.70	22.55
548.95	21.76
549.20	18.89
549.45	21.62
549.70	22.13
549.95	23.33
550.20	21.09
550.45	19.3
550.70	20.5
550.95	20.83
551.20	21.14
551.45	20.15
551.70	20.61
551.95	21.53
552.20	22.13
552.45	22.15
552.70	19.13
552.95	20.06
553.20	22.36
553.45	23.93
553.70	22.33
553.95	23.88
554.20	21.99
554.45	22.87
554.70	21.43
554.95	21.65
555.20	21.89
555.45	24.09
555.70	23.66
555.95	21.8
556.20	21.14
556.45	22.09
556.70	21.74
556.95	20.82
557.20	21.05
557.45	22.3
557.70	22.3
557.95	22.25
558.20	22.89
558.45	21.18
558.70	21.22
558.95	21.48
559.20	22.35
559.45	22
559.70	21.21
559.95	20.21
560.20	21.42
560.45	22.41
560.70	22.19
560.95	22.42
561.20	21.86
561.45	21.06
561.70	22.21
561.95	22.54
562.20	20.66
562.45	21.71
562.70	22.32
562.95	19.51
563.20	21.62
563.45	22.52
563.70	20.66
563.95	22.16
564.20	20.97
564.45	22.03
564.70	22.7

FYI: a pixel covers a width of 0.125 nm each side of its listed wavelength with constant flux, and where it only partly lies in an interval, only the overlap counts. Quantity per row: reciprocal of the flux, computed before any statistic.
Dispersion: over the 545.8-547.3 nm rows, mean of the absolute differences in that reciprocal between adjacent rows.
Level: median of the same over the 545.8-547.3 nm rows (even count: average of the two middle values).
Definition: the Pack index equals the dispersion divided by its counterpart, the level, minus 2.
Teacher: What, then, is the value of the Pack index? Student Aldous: -1.96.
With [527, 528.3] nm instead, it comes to -1.98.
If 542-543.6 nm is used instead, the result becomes -1.95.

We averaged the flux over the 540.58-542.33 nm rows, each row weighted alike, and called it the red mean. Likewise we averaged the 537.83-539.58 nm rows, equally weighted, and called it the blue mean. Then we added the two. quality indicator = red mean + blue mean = 41.9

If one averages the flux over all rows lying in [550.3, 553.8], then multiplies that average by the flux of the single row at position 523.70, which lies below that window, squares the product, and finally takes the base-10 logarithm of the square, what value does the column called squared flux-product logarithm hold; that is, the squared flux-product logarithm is 5.21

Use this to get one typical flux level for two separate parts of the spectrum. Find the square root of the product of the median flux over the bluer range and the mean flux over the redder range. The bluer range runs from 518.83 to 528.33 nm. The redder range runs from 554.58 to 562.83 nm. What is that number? 20.8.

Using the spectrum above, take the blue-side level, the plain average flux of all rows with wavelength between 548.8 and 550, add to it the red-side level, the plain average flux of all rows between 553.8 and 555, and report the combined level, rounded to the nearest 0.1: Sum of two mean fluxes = 43.9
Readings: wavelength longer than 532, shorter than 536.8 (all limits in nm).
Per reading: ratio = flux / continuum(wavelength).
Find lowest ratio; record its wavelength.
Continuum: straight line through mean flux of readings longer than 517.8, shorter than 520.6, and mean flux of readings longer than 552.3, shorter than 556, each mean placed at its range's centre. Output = 532.70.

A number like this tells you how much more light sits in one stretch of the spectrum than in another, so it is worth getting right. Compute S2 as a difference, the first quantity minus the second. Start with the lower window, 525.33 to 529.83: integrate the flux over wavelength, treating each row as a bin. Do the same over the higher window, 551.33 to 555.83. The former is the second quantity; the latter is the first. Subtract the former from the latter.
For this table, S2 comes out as 7.6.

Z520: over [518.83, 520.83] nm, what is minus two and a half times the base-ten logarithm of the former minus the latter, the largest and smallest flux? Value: -1.6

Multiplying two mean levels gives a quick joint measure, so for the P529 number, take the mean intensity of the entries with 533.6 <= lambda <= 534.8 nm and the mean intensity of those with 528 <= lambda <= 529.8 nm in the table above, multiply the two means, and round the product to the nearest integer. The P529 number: 448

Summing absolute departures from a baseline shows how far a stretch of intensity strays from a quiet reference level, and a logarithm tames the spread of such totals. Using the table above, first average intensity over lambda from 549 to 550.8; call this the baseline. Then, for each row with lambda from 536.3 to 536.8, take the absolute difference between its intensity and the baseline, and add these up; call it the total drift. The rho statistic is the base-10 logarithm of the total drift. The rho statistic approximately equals -0.071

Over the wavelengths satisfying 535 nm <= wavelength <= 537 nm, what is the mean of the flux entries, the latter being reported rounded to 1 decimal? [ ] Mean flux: 22.6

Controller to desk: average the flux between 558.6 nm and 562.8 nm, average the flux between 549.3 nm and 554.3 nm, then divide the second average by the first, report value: 0.99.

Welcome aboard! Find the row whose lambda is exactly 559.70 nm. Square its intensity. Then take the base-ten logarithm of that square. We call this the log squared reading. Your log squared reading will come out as 2.65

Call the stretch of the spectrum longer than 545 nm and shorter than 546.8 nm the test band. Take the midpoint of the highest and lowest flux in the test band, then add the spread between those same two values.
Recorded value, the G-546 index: 27.4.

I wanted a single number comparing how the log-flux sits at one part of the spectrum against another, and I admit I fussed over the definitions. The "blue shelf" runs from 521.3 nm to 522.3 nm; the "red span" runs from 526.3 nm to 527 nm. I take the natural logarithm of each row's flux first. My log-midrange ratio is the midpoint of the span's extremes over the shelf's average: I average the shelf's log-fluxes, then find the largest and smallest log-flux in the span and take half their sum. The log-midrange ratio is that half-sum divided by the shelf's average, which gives 0.97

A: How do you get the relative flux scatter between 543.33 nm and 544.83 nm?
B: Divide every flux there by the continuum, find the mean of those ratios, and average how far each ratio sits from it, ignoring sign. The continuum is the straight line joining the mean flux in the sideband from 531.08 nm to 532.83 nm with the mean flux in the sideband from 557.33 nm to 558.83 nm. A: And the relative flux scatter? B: 0.038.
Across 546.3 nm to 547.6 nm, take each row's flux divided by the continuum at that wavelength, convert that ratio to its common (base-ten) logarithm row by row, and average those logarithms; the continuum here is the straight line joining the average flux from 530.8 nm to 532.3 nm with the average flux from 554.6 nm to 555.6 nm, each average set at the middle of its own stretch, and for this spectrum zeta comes -0.011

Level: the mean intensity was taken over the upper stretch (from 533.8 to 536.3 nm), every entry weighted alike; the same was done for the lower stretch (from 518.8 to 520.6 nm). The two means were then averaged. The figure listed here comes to 20.2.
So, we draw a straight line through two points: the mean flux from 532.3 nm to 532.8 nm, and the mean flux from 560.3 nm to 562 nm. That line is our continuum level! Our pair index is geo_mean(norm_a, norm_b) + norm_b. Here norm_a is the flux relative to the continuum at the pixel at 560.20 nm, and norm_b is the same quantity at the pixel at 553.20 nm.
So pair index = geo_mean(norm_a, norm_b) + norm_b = 2.04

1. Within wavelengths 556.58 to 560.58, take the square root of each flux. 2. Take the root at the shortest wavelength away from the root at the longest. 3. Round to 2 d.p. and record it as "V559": 0.07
